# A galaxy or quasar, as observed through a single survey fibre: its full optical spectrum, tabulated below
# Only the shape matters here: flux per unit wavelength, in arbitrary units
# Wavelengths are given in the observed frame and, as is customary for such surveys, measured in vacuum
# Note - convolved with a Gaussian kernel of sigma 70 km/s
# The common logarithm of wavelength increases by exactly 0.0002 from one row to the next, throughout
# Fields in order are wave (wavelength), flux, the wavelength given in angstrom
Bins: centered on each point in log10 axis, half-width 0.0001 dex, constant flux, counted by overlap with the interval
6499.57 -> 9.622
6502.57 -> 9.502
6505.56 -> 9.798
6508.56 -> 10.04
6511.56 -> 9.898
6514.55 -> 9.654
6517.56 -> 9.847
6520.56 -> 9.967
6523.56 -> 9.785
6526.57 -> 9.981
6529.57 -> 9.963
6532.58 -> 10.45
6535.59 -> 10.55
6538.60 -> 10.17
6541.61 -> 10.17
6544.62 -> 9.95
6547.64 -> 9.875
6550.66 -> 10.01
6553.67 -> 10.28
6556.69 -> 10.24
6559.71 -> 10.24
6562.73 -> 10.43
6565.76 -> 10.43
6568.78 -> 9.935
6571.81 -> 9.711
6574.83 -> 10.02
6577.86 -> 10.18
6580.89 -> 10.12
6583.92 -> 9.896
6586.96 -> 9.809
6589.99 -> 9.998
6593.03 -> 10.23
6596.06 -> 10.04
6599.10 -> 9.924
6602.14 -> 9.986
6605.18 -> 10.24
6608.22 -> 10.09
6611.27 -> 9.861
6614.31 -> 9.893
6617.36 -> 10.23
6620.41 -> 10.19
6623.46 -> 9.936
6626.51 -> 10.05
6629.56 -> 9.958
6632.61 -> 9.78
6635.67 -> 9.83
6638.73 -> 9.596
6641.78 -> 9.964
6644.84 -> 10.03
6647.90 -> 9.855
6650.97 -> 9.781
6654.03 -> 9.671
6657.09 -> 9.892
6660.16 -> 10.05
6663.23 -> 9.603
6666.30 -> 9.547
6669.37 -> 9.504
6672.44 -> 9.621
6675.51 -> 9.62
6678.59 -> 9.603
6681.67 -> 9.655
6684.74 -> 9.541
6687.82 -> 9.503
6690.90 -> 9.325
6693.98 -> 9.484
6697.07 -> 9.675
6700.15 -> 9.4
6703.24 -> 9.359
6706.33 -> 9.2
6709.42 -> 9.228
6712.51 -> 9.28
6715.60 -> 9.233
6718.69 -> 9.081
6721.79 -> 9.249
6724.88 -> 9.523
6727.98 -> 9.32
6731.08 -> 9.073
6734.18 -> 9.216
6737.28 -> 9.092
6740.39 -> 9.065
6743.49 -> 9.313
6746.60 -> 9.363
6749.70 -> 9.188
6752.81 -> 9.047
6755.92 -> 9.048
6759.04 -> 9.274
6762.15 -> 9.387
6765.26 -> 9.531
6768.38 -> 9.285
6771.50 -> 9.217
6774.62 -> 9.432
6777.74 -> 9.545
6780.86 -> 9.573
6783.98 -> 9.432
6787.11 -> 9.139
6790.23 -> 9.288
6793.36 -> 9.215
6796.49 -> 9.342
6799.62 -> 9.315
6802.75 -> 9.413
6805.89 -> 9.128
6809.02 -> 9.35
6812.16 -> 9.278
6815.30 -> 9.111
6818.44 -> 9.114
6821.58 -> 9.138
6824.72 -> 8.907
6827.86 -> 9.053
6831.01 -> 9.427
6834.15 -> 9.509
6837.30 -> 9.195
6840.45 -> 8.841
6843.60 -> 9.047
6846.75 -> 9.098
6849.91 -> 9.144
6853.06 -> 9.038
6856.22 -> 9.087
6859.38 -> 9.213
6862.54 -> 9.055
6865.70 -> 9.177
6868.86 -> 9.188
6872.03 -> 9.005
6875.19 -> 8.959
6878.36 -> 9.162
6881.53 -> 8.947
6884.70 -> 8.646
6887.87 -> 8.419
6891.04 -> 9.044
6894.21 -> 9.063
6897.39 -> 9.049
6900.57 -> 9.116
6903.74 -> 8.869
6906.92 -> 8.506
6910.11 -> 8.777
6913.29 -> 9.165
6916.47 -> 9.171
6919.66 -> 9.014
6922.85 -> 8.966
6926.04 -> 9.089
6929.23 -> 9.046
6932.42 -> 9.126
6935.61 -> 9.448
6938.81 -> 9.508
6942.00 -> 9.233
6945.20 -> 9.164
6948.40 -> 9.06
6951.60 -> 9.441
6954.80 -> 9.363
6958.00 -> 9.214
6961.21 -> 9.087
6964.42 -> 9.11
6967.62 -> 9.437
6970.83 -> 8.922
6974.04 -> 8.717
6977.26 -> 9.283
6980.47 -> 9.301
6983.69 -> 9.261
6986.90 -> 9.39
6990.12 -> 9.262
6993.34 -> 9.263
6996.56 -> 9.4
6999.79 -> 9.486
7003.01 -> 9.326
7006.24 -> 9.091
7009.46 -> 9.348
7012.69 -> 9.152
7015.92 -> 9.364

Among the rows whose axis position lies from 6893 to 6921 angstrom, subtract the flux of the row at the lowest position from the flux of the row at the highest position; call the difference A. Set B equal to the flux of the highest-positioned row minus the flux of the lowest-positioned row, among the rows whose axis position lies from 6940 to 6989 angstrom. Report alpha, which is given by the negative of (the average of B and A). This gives -0.05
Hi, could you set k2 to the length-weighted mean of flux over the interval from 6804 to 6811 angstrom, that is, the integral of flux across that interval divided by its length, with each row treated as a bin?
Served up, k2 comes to 9.2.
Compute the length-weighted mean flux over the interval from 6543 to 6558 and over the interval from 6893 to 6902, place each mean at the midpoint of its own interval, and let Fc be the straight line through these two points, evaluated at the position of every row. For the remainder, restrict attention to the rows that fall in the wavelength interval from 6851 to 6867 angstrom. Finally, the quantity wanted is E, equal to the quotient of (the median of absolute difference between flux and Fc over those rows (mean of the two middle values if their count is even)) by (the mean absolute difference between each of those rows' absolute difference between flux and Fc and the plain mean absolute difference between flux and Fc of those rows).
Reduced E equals 2.1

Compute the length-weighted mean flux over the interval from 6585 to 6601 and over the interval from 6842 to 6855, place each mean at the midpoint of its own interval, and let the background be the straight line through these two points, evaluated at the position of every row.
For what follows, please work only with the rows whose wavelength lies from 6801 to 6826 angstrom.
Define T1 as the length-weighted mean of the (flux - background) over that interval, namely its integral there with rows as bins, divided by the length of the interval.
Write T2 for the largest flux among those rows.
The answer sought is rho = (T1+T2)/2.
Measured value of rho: 4.70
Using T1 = 0.0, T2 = 9.413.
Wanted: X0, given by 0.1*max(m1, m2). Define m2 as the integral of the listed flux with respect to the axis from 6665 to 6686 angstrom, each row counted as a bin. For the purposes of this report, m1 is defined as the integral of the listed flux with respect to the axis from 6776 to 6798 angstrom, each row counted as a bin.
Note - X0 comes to 20.6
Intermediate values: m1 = 206.0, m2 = 201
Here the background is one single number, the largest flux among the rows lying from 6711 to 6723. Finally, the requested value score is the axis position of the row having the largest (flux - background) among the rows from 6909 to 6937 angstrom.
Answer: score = 6935.61 angstrom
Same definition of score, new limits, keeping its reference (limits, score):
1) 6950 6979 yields 6951.60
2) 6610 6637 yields 6617.36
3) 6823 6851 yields 6834.15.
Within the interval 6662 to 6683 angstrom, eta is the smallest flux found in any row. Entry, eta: 9.504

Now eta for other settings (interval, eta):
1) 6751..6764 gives 9.047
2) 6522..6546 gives 9.785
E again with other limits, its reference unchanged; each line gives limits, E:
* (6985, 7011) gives 6.3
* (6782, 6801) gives 0.9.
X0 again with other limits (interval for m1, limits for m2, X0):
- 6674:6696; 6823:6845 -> 21.0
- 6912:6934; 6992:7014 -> 20.5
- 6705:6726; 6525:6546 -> 21.4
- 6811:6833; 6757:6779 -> 20.6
